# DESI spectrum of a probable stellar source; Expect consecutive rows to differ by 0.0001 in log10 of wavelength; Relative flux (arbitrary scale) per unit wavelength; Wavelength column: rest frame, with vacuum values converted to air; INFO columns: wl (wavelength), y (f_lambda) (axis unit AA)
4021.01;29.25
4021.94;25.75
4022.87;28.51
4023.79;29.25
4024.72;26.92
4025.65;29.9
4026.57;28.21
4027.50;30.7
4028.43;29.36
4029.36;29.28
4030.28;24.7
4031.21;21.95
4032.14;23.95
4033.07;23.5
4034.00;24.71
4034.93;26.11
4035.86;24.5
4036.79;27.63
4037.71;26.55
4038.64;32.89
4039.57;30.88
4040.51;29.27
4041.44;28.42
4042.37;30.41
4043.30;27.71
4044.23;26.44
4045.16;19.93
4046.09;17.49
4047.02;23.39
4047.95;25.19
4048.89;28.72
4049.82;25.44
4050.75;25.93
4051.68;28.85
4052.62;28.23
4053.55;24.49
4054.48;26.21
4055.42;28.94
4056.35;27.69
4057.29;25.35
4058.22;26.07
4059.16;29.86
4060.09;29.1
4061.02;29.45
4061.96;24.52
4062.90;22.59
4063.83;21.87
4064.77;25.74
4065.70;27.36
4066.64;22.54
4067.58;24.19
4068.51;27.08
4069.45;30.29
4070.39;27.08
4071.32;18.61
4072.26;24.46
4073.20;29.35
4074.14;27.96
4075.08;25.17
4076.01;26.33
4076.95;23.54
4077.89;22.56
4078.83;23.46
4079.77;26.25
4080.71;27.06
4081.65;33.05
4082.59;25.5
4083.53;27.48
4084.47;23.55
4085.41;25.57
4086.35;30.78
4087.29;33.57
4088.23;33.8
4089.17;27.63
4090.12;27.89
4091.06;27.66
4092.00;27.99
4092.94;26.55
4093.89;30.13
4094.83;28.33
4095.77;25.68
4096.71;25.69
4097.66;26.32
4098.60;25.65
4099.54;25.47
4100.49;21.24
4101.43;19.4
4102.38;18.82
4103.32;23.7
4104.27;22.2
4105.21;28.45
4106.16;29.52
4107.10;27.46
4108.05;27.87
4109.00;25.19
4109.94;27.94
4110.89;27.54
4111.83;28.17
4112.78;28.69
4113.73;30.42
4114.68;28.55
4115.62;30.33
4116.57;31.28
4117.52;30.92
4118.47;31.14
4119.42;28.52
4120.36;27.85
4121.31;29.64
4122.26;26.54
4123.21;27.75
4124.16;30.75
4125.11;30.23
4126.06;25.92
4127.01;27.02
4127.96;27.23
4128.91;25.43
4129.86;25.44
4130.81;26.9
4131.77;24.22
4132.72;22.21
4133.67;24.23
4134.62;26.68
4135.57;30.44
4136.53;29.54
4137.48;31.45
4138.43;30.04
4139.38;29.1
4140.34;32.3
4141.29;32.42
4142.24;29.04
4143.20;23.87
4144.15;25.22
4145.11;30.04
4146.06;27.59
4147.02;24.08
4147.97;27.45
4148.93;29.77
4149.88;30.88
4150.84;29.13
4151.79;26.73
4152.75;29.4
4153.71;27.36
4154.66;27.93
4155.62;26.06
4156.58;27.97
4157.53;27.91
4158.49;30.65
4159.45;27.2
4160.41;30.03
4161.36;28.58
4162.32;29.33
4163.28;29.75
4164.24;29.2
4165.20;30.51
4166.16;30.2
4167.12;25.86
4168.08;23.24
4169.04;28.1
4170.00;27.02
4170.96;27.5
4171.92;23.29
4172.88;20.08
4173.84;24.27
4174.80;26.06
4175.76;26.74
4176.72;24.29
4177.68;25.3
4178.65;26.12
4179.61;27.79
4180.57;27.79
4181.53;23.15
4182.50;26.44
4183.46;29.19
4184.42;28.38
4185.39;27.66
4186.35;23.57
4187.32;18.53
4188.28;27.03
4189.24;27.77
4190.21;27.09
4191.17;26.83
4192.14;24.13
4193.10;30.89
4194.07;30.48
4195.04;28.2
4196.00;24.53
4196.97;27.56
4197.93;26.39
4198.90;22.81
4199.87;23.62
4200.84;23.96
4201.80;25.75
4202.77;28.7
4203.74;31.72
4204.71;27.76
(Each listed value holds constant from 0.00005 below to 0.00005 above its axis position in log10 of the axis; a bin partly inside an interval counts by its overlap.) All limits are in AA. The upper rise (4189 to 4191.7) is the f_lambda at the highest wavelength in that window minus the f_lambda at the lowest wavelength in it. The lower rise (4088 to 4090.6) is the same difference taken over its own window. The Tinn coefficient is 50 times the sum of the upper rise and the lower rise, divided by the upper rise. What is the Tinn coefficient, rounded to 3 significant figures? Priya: 364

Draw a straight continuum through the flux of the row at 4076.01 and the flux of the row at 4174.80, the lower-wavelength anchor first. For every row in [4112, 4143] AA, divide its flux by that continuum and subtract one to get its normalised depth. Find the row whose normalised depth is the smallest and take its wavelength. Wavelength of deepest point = 4132.72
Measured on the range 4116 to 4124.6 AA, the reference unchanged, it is 4122.26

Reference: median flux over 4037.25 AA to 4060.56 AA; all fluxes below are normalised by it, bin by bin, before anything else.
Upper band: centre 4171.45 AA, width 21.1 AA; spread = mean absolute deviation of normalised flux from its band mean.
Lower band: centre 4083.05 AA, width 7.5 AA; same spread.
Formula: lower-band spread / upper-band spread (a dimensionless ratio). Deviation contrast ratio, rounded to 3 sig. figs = 1.05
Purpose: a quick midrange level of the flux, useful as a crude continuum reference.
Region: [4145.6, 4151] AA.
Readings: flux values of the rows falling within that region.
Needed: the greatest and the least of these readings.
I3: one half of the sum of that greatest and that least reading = 27.5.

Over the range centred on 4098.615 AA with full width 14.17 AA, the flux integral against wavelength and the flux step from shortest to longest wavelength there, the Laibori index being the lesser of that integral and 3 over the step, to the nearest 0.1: 6.5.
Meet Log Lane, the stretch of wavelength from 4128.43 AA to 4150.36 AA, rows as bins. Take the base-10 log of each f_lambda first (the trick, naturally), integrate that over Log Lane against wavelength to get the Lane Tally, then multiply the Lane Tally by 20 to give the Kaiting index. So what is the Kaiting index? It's 632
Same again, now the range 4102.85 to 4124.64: 632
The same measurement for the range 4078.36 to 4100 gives 623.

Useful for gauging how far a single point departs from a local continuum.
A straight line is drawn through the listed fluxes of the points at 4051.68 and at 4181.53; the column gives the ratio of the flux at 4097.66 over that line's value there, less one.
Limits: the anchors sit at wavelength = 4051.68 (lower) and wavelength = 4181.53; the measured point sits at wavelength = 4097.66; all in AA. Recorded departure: -0.02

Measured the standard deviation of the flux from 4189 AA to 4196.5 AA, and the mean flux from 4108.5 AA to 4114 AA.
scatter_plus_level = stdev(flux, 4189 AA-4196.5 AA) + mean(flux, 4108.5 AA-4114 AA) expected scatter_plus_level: 30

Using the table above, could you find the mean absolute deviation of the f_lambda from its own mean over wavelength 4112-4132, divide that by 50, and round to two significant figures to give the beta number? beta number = 0.036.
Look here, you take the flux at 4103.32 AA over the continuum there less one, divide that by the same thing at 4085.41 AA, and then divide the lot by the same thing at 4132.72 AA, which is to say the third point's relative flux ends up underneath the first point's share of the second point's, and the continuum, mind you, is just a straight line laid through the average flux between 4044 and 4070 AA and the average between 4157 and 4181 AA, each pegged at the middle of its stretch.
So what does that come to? -28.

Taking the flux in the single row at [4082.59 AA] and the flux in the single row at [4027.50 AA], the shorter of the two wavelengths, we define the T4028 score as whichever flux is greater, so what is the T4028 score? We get 30.7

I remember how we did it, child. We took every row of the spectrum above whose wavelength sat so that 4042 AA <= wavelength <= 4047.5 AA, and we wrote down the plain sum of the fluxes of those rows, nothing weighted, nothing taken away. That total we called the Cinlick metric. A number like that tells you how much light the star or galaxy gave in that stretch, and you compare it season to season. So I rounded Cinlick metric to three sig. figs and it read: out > 145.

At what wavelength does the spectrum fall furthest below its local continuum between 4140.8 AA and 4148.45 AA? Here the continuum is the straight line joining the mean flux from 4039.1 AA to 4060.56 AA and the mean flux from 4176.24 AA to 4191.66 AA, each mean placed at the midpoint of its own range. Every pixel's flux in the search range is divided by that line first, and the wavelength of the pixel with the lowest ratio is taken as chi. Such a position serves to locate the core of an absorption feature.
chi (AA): 4143.20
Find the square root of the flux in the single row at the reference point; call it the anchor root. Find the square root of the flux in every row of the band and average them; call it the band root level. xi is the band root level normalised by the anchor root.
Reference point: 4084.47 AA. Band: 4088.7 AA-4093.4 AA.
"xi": 1.08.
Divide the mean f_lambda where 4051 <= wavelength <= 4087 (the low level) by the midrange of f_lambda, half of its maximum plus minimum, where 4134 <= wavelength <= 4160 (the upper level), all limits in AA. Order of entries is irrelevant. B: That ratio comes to 0.93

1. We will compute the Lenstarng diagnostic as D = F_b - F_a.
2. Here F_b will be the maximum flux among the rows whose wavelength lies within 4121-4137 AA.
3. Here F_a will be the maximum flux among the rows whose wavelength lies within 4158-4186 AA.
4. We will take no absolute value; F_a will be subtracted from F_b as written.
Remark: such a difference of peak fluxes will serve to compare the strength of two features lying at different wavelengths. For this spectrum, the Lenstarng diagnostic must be 0.1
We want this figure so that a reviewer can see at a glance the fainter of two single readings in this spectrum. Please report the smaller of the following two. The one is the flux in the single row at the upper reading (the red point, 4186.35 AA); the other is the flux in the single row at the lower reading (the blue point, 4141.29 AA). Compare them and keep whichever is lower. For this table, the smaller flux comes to 23.6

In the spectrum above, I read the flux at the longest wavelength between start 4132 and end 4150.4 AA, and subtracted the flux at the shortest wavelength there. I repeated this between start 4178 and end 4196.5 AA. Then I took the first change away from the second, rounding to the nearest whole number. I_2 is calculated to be -10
